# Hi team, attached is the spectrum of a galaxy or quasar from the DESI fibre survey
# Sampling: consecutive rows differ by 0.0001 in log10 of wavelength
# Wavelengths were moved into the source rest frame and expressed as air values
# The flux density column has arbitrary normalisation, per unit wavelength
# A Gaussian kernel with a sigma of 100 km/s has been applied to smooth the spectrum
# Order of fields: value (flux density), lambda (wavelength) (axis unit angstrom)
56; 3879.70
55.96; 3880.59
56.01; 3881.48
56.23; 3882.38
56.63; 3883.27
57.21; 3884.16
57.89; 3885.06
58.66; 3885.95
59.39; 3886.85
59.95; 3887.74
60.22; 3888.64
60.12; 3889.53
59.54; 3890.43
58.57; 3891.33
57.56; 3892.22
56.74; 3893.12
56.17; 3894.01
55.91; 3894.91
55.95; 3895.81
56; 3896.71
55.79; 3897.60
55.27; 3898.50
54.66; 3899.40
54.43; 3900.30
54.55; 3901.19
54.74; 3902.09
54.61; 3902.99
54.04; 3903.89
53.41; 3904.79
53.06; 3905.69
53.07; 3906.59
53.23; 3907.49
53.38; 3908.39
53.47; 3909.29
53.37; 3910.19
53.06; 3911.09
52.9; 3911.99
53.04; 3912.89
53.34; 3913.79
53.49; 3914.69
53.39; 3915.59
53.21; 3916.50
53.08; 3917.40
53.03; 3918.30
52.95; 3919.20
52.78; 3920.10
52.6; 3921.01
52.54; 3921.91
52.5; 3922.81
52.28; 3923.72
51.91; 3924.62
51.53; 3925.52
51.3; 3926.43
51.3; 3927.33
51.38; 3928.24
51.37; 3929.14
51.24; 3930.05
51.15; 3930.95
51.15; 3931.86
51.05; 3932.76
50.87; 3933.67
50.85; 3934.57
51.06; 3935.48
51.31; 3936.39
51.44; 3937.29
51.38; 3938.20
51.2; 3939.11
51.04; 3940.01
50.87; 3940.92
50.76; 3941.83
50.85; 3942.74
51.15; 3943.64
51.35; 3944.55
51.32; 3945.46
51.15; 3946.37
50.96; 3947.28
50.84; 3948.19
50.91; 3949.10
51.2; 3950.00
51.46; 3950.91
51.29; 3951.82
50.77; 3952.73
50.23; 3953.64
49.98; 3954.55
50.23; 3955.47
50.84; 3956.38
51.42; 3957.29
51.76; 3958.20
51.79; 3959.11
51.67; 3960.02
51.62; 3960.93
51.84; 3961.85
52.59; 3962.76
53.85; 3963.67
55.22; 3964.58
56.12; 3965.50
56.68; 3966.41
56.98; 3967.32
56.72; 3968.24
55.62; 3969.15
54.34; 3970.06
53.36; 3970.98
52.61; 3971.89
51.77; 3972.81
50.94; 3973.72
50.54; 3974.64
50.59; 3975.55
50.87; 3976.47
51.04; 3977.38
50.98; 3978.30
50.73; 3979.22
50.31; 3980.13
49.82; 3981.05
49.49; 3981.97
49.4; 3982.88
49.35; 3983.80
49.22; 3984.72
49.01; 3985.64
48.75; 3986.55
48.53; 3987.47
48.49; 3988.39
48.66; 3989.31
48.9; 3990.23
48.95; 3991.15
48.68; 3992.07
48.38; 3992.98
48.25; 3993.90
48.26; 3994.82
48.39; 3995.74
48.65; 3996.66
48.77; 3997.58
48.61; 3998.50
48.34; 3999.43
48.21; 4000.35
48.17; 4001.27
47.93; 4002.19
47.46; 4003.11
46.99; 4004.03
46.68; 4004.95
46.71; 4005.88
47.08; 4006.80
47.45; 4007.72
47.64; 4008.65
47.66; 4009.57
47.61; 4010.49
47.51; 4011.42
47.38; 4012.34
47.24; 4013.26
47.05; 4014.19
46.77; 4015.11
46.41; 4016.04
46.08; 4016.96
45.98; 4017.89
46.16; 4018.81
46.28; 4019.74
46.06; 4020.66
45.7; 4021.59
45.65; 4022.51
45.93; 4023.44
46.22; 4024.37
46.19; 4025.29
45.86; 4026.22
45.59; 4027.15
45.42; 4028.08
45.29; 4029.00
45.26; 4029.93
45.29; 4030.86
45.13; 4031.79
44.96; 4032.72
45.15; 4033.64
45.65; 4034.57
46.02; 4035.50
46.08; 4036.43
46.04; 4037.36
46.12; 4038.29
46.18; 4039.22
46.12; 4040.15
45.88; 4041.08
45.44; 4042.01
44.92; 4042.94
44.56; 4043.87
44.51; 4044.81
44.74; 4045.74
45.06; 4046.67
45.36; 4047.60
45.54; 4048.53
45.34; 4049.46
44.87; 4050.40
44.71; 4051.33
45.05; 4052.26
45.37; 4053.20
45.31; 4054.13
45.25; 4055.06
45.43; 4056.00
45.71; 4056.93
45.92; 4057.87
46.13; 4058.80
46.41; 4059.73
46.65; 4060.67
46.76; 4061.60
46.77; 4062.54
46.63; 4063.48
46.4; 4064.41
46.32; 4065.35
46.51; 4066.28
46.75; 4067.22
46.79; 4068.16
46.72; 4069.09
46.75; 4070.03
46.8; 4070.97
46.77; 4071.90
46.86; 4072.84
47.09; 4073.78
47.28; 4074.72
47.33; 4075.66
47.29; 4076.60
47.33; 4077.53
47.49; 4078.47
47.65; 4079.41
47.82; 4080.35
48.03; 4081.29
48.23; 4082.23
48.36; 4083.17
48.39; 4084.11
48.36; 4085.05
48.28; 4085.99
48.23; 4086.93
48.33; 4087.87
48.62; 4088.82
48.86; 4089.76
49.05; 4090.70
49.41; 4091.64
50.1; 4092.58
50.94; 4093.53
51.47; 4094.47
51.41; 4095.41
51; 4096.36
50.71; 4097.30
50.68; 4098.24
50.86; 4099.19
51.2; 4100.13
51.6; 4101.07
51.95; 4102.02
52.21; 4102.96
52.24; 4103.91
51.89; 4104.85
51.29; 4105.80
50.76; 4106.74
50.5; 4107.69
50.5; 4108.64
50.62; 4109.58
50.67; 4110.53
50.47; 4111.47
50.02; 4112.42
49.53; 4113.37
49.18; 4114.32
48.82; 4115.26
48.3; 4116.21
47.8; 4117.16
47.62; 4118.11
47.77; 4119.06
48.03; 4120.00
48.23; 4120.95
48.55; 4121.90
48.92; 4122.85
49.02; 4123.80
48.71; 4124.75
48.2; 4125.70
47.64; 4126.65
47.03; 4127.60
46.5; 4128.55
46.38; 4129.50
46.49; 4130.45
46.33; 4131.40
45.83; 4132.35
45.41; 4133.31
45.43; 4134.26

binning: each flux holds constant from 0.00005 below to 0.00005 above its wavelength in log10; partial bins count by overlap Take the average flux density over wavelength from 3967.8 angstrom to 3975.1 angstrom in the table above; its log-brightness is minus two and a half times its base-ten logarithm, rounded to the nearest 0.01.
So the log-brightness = -4.32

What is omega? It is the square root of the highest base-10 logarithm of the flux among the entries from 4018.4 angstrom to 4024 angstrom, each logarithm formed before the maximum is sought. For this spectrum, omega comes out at 1.29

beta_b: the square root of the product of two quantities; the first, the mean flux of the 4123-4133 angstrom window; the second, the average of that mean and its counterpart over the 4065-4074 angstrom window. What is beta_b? 47.1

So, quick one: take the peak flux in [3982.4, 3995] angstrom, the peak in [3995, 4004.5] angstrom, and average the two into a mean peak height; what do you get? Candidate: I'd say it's 49.1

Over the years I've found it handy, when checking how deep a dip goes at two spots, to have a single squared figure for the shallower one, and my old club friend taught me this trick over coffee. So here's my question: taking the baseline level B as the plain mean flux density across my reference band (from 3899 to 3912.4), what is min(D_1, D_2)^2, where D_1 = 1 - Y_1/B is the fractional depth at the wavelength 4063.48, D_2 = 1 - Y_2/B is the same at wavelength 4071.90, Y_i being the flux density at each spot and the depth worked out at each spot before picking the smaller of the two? 0.017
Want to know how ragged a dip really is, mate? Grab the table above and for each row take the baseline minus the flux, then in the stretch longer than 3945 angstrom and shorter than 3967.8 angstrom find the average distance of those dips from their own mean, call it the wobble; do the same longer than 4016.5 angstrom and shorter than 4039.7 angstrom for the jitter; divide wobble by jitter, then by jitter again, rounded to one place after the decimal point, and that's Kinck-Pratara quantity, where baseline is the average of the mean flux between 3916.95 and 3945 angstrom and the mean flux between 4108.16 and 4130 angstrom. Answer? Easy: 12.1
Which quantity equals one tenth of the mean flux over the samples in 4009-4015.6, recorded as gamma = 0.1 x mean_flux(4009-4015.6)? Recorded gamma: 4.73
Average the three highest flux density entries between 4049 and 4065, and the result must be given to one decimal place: 46.7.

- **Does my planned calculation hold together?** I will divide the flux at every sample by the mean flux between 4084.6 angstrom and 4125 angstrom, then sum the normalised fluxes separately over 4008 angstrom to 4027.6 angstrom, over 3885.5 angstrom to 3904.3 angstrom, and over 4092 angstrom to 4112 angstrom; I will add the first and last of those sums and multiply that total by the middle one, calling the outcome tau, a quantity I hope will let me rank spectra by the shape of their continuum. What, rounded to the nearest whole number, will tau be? 985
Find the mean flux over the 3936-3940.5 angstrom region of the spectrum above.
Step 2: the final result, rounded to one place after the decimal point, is 51.3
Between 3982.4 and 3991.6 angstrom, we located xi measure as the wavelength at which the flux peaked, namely 3982.88 angstrom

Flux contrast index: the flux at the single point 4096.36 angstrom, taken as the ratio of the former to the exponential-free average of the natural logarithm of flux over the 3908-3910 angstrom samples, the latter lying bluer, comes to 12.8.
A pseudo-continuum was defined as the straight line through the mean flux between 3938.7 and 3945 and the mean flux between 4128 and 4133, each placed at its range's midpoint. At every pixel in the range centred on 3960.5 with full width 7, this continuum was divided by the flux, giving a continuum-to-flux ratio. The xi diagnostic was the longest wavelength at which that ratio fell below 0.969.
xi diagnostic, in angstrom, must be 3963.67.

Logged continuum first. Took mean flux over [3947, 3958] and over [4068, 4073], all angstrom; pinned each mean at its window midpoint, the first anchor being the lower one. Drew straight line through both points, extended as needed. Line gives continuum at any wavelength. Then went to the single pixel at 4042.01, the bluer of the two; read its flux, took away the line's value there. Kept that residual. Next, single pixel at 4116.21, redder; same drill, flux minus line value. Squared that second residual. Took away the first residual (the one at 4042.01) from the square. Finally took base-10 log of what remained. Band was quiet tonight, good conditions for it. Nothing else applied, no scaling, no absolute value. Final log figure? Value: 1.1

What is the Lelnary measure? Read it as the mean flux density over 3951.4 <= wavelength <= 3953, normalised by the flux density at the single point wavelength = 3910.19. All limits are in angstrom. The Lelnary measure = 0.96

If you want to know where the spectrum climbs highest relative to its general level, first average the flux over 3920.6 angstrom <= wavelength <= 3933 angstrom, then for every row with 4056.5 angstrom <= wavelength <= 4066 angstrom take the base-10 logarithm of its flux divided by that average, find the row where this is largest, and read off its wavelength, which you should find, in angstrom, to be 4062.54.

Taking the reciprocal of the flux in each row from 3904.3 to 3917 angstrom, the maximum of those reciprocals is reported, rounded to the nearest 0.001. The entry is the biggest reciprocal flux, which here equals 0.019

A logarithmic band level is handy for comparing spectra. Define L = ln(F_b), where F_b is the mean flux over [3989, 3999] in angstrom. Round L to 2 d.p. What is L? 3.88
